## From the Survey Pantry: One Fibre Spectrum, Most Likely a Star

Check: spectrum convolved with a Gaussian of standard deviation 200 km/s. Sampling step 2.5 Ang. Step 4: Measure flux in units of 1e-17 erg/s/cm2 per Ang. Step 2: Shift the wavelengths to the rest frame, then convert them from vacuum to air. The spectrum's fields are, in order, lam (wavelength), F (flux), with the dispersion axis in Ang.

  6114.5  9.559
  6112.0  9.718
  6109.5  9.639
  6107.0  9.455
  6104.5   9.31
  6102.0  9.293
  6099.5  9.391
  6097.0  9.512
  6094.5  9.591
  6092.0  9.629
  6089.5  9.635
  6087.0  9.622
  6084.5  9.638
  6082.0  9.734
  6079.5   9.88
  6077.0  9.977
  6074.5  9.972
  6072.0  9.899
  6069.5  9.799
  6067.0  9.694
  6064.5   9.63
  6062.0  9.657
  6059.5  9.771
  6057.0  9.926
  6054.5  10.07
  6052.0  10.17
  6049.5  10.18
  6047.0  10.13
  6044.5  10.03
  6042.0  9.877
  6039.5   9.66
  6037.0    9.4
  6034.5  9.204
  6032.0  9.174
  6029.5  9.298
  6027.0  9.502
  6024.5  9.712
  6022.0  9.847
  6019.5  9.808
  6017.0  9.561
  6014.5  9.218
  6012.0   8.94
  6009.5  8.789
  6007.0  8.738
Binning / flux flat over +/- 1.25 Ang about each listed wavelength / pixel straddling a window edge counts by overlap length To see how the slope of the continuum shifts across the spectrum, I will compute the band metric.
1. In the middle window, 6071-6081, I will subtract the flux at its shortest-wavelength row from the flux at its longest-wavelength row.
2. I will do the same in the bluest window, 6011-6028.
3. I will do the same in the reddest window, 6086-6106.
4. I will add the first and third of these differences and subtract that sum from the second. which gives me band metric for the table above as 0.89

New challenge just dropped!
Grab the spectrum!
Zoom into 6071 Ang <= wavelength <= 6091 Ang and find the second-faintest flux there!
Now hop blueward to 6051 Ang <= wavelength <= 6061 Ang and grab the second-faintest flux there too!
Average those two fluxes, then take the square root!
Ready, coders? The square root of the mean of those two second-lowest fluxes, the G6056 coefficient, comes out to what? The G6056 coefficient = 3.13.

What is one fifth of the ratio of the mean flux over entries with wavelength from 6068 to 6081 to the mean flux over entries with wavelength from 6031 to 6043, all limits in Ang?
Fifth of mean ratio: 0.209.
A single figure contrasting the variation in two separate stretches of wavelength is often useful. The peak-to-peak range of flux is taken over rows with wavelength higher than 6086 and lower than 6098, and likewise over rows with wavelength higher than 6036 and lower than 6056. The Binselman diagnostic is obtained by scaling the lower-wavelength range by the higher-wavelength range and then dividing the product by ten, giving 0.010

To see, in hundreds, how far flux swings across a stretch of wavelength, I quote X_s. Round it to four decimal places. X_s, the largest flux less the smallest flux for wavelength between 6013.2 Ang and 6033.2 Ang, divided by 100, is 0.0067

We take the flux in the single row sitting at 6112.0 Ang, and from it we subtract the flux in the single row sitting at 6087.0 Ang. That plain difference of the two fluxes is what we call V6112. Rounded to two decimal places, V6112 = 0.10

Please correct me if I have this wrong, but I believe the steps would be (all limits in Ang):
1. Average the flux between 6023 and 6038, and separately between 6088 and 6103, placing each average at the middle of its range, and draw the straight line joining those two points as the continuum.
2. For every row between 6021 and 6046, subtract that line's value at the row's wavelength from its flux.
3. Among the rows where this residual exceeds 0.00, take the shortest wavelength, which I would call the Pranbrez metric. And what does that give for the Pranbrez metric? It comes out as 6022.0 Ang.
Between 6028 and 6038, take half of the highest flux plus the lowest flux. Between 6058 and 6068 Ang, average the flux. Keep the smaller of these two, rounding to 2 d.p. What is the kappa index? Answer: 9.29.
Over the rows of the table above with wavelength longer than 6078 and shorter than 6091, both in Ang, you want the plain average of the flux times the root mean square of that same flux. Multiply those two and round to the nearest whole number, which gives 94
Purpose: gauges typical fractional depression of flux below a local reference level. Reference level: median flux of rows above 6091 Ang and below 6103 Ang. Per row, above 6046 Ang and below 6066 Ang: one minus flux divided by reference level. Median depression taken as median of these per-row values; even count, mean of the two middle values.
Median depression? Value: -0.051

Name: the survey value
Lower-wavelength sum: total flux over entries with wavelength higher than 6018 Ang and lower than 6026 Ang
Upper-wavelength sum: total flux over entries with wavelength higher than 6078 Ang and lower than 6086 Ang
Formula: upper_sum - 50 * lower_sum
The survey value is -1439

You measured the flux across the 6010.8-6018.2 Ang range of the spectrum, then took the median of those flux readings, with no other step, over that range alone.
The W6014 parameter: 9.2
